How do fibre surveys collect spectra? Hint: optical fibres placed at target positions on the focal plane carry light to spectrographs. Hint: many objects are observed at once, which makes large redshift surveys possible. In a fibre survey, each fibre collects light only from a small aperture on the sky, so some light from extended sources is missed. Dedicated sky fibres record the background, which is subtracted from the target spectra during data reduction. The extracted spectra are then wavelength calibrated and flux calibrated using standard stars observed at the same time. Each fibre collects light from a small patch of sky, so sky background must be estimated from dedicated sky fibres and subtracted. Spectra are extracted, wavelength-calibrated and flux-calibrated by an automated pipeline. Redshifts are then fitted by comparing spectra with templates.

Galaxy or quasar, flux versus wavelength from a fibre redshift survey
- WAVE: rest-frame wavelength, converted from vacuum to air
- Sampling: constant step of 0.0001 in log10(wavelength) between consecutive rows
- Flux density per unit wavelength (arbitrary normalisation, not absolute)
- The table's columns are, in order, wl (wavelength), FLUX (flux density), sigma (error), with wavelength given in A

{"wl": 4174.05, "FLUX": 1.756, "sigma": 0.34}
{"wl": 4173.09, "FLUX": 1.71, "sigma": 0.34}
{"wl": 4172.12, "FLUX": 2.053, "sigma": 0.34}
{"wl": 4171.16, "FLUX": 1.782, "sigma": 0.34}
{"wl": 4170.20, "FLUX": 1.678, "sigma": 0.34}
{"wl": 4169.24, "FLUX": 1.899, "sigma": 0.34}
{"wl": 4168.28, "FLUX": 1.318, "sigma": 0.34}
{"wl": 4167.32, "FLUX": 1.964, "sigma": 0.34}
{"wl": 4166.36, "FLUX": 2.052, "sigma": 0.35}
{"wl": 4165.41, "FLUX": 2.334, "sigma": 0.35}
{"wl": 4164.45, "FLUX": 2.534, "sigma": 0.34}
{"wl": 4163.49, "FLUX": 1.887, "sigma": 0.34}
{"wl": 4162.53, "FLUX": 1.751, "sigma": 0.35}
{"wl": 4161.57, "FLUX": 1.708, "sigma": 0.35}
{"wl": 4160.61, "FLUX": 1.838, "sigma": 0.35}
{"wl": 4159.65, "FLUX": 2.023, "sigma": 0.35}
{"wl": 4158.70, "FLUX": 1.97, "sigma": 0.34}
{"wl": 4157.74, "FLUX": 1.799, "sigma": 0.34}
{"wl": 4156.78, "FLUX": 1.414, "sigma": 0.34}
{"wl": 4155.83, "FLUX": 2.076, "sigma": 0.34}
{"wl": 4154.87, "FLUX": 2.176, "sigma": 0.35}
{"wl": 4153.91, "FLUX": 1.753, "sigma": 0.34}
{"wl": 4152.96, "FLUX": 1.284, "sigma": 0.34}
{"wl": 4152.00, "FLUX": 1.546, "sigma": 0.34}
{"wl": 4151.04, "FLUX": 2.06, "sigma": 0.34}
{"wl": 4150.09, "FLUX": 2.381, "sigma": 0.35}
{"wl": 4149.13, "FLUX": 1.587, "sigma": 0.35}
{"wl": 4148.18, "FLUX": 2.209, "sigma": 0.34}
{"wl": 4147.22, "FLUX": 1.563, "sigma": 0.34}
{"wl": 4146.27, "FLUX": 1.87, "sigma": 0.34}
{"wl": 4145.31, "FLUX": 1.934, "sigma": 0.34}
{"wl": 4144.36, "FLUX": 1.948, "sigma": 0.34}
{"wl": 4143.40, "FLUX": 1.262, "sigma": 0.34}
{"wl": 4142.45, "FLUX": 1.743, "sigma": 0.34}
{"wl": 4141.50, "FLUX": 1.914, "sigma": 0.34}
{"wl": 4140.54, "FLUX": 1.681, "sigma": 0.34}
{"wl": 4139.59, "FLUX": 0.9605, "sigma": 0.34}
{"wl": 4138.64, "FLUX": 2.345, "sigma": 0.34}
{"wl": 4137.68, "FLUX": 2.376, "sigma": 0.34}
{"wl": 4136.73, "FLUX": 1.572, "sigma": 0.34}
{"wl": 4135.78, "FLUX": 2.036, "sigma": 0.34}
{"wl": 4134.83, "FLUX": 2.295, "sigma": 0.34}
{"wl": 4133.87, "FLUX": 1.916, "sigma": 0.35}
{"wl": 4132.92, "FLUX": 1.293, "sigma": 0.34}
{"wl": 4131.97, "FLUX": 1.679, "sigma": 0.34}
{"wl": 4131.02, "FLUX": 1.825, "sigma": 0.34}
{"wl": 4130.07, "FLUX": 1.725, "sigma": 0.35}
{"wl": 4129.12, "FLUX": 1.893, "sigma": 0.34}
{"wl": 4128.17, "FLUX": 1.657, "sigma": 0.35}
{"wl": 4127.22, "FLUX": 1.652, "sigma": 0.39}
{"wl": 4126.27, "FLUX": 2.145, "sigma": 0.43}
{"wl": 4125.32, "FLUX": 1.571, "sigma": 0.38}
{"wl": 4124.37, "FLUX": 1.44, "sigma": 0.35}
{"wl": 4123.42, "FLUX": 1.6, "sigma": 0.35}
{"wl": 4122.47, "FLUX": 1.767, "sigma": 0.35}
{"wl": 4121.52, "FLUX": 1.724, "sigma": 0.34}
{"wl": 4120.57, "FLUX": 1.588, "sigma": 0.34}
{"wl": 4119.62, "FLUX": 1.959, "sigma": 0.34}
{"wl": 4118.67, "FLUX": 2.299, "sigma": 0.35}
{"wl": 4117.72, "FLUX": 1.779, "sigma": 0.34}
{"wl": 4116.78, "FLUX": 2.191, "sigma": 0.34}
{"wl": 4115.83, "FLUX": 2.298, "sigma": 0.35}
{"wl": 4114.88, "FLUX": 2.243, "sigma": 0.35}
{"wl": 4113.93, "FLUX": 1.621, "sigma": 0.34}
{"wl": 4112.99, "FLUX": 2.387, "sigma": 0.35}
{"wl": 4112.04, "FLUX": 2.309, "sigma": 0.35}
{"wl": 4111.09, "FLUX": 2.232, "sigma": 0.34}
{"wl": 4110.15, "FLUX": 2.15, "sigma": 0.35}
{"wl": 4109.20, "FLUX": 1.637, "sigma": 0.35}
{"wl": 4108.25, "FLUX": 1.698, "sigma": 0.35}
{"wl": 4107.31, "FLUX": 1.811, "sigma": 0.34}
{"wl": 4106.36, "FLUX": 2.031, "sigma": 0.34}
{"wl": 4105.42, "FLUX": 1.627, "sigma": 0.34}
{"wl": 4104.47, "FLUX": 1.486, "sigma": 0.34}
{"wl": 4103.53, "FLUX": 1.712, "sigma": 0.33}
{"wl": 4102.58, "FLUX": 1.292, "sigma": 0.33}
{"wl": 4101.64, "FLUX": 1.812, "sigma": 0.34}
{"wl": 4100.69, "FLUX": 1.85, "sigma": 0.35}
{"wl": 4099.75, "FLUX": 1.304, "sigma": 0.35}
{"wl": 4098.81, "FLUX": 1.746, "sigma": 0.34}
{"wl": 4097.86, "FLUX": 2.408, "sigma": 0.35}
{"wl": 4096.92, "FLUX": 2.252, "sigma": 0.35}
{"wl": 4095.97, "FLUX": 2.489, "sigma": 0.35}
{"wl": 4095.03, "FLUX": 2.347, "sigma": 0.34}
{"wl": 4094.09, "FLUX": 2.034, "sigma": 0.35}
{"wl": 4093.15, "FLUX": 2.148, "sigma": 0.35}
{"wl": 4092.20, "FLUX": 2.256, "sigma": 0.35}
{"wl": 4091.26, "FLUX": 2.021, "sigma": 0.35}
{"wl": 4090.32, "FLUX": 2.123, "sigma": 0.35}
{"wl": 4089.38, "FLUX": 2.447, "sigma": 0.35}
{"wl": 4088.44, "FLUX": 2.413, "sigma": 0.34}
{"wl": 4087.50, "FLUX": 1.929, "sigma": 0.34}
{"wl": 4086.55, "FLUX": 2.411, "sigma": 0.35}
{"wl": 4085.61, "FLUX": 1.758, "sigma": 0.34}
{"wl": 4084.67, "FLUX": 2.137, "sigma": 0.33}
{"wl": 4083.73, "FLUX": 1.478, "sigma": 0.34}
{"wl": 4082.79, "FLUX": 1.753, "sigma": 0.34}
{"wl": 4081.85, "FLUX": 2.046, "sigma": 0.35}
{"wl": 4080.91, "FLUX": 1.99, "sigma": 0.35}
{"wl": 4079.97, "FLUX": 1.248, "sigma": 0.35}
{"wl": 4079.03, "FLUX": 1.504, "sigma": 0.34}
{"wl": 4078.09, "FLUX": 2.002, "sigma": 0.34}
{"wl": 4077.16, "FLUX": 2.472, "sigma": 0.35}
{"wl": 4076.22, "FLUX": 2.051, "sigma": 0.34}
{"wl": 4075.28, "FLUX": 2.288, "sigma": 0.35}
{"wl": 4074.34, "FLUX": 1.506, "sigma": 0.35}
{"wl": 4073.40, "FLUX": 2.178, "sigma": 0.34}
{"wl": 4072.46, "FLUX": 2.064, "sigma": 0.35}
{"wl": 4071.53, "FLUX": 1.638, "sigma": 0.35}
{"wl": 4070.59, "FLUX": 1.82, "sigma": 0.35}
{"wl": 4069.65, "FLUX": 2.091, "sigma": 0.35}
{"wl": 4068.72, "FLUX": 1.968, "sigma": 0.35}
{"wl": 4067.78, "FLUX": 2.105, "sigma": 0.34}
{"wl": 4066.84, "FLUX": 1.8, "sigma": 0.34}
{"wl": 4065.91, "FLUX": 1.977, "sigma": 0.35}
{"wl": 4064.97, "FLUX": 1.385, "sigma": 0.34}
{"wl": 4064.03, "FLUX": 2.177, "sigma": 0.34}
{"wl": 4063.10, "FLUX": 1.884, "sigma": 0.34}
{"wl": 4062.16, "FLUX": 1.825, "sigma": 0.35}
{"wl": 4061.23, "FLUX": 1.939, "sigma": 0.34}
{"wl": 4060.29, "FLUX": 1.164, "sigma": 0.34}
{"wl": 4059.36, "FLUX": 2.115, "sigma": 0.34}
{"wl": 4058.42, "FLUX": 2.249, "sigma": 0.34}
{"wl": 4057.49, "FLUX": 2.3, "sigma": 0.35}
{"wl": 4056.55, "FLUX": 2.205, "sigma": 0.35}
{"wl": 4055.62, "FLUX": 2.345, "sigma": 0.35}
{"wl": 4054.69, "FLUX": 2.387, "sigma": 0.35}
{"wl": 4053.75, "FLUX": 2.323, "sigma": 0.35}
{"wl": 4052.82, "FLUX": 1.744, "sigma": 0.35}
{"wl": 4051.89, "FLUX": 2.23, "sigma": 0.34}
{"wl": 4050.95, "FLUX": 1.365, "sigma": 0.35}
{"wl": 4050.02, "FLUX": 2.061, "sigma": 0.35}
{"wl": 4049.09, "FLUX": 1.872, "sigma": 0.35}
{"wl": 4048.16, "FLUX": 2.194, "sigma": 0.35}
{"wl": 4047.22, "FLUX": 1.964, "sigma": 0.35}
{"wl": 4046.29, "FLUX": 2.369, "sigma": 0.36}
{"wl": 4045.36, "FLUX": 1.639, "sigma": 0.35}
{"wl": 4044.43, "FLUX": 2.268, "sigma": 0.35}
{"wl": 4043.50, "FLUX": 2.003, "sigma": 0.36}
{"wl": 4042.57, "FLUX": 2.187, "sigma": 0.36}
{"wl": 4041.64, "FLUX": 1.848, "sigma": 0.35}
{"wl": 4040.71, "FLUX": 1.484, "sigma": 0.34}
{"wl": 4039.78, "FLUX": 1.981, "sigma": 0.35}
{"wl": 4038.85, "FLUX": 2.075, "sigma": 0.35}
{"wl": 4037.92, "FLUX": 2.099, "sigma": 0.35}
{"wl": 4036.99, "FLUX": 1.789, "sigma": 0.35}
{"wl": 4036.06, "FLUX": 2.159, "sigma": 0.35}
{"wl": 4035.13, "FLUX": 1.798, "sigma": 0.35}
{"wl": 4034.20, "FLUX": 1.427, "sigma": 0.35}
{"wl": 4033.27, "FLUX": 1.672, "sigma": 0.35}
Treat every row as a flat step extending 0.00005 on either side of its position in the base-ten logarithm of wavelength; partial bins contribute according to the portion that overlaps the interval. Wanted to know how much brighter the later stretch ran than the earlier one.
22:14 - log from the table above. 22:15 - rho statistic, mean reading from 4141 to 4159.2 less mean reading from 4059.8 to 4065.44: 0.1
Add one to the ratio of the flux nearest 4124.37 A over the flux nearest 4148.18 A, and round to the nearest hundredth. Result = 1.65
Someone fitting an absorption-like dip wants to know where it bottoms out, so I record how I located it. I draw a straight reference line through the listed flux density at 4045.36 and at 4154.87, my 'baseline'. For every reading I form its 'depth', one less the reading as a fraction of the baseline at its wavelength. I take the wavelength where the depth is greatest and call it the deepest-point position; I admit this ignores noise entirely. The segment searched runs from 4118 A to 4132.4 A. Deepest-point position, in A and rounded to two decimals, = 4124.37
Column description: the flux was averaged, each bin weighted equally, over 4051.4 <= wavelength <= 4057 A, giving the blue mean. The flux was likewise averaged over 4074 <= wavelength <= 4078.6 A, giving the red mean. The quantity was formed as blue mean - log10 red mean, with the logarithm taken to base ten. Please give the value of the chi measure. 1.89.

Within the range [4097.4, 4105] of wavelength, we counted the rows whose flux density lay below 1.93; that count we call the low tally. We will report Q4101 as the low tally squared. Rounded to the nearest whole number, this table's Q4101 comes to 49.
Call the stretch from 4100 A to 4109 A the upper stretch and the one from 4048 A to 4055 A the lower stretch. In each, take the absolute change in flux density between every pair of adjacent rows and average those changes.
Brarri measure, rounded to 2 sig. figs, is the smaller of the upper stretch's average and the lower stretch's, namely 0.26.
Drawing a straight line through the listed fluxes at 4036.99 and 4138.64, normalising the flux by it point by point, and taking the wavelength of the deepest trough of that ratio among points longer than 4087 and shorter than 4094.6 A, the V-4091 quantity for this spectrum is 4087.50 A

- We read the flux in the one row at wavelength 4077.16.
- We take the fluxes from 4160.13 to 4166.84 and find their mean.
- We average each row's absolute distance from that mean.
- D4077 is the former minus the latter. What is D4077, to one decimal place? 2.2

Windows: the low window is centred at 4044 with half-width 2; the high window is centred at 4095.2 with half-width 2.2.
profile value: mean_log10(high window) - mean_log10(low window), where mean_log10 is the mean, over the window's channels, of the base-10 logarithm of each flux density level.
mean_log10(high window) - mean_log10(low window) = 0.05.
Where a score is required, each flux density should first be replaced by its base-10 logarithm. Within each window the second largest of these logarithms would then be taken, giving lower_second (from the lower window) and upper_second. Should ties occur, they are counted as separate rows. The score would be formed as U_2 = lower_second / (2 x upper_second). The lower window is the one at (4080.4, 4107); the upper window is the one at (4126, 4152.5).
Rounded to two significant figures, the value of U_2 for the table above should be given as 0.52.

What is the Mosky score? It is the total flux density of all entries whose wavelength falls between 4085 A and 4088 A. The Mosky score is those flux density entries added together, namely 6.1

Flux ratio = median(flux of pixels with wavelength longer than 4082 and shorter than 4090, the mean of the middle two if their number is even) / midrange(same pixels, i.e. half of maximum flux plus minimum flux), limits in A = 1.04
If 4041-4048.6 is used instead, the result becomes 1.05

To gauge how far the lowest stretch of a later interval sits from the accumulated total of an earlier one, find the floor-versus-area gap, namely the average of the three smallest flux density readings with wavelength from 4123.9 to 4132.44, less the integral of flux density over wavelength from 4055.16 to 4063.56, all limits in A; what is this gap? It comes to -15.3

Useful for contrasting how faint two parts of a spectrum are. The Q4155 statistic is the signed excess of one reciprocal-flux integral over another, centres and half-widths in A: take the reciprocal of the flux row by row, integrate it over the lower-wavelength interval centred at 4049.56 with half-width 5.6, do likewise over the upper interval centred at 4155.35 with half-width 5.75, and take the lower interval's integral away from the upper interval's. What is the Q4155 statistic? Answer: 0.7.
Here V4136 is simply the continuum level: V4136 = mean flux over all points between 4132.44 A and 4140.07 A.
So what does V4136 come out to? 1.85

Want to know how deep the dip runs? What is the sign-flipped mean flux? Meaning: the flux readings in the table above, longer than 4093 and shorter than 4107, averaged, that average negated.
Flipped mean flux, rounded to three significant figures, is -1.90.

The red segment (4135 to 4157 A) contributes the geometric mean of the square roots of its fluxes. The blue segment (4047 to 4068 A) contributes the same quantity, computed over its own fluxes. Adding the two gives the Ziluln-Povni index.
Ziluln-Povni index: 2.728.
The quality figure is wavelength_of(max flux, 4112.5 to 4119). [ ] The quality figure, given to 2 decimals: 4112.99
